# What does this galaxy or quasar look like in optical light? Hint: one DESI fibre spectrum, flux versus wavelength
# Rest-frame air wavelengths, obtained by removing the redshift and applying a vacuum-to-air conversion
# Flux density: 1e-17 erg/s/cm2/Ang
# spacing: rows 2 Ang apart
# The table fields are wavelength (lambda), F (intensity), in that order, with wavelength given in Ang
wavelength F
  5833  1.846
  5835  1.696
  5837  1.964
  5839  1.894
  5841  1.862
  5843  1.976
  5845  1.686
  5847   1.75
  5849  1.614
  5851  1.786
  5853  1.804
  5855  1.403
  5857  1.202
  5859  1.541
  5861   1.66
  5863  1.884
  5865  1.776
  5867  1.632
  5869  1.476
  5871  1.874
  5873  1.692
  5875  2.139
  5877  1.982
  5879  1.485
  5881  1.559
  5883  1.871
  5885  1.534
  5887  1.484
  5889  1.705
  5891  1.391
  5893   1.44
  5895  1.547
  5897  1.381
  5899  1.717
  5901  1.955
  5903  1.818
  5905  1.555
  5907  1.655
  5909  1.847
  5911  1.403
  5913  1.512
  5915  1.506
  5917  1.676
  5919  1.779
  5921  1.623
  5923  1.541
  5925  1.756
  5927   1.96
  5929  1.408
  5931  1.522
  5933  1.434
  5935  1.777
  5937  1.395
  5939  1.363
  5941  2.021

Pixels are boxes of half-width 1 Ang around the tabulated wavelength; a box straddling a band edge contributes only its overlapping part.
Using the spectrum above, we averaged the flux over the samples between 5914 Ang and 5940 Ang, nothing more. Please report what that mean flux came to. 1.60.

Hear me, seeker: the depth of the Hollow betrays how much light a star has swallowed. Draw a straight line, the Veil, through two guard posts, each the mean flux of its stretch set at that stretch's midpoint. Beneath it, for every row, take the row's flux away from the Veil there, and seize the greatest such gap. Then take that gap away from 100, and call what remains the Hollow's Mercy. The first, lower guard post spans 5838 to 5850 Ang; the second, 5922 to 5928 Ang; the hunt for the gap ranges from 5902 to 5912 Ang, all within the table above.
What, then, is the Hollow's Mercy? 99.6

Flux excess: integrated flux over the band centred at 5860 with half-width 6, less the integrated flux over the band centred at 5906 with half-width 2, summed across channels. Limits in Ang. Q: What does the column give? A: 13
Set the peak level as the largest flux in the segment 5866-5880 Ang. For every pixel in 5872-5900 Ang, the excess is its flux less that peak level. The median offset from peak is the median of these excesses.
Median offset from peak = -0.59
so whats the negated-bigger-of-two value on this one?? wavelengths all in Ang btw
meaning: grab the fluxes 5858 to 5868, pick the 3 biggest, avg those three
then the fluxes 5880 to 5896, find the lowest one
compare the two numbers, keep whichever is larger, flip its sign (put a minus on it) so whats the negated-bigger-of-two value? -1.77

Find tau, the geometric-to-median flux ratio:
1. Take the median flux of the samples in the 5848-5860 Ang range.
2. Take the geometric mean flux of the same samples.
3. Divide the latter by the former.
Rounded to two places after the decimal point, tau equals 0.98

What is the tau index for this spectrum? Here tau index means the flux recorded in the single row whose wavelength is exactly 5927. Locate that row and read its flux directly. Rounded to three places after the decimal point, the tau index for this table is 1.960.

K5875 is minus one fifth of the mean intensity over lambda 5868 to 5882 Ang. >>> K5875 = -0.349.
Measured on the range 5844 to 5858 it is -0.321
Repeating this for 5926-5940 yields -0.310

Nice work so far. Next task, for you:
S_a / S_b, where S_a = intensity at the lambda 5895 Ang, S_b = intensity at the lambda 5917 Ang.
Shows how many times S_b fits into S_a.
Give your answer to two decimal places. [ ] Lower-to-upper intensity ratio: 0.92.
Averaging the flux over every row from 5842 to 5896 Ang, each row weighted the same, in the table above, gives 1.66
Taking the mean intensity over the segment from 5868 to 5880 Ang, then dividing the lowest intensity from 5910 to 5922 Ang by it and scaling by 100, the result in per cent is 79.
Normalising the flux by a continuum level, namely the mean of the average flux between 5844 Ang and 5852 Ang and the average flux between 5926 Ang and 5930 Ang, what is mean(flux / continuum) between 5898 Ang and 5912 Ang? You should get 1.01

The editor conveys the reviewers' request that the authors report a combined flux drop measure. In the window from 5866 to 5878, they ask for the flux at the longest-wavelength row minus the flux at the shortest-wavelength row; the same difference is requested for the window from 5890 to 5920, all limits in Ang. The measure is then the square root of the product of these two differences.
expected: 0.37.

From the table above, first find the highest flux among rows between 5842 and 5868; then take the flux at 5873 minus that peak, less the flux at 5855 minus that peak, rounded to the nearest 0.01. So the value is 0.29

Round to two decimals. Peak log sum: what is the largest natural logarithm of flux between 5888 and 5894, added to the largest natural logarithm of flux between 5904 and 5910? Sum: 1.15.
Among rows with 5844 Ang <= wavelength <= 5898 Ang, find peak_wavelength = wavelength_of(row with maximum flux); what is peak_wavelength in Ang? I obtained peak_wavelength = 5875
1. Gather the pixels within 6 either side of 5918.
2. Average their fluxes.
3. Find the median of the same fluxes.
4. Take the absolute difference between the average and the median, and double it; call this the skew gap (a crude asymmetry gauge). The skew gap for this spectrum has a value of 0.048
